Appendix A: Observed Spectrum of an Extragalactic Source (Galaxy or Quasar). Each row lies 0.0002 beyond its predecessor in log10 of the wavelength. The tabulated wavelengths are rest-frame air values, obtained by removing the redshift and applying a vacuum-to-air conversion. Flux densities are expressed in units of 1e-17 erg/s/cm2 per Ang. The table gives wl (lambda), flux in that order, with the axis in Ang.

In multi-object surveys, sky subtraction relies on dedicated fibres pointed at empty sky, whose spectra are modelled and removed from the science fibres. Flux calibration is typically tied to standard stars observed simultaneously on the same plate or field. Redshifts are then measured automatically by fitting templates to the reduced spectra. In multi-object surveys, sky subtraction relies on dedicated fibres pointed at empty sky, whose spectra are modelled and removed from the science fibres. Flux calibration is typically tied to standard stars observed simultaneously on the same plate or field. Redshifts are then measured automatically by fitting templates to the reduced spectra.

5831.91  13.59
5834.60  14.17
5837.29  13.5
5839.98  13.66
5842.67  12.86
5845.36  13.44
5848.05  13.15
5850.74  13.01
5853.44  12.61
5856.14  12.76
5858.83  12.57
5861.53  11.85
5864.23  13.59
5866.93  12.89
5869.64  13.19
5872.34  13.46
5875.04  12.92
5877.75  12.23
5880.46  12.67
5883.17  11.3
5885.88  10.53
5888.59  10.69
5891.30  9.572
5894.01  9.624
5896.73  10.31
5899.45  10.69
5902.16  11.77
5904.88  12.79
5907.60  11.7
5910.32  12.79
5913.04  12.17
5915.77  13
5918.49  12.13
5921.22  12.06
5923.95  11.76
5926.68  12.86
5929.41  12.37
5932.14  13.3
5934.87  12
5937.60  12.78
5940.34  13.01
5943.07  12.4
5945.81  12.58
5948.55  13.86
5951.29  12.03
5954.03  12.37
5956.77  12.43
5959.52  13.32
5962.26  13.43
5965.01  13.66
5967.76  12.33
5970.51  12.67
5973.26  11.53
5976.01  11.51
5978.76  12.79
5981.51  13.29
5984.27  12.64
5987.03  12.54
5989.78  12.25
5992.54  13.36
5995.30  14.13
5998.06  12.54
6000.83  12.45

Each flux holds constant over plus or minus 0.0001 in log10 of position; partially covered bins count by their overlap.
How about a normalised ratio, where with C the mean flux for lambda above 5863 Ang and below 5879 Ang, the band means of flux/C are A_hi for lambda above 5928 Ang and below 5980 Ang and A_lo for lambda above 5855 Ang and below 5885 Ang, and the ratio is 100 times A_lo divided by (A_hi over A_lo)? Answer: 97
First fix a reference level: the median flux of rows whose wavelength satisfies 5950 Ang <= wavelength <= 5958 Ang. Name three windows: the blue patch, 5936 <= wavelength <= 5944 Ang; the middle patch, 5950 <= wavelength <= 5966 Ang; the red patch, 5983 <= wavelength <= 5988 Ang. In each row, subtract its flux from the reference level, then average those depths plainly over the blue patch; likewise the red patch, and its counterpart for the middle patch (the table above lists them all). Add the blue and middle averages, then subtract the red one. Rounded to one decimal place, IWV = -0.6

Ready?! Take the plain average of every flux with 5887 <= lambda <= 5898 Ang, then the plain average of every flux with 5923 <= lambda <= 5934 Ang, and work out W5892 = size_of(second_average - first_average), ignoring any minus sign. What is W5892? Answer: 2.5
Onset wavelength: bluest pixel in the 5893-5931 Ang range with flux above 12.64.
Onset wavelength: 5904.88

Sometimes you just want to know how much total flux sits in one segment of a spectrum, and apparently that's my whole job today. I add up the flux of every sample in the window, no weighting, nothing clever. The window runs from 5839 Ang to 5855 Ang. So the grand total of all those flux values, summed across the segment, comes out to 78.7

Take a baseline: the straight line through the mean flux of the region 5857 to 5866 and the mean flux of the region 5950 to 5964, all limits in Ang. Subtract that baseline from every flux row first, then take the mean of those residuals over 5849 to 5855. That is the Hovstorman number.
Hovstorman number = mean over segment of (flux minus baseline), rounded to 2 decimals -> 0.14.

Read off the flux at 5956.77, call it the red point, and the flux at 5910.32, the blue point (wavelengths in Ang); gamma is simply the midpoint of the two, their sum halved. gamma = 12.6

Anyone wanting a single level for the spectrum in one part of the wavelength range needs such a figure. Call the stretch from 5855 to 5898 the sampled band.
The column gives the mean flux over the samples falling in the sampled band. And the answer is 11.9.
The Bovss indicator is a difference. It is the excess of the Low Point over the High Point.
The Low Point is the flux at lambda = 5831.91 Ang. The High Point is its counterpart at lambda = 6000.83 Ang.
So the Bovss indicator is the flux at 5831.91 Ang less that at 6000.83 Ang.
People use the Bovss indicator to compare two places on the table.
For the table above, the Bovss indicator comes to 1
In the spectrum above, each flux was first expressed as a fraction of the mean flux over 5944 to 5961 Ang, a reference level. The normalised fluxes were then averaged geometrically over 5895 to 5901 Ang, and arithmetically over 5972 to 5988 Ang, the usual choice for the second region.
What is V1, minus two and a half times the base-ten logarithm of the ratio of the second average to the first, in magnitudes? -0.18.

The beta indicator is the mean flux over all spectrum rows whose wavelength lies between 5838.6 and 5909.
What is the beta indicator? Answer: 12.1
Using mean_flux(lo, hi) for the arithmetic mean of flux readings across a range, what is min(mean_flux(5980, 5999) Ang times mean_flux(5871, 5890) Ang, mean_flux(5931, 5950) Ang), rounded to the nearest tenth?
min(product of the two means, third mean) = 12.8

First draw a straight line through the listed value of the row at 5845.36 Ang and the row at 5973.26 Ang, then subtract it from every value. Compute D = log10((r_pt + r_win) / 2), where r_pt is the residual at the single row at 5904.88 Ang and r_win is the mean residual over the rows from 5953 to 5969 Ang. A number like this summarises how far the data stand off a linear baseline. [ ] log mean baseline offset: -0.14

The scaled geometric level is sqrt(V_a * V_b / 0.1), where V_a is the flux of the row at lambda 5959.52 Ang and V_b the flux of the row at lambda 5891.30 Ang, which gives 35.7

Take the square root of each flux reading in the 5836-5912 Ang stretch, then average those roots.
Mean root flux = 3.49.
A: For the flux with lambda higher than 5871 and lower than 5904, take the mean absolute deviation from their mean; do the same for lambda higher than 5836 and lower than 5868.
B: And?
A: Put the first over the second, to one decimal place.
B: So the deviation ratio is 2.7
